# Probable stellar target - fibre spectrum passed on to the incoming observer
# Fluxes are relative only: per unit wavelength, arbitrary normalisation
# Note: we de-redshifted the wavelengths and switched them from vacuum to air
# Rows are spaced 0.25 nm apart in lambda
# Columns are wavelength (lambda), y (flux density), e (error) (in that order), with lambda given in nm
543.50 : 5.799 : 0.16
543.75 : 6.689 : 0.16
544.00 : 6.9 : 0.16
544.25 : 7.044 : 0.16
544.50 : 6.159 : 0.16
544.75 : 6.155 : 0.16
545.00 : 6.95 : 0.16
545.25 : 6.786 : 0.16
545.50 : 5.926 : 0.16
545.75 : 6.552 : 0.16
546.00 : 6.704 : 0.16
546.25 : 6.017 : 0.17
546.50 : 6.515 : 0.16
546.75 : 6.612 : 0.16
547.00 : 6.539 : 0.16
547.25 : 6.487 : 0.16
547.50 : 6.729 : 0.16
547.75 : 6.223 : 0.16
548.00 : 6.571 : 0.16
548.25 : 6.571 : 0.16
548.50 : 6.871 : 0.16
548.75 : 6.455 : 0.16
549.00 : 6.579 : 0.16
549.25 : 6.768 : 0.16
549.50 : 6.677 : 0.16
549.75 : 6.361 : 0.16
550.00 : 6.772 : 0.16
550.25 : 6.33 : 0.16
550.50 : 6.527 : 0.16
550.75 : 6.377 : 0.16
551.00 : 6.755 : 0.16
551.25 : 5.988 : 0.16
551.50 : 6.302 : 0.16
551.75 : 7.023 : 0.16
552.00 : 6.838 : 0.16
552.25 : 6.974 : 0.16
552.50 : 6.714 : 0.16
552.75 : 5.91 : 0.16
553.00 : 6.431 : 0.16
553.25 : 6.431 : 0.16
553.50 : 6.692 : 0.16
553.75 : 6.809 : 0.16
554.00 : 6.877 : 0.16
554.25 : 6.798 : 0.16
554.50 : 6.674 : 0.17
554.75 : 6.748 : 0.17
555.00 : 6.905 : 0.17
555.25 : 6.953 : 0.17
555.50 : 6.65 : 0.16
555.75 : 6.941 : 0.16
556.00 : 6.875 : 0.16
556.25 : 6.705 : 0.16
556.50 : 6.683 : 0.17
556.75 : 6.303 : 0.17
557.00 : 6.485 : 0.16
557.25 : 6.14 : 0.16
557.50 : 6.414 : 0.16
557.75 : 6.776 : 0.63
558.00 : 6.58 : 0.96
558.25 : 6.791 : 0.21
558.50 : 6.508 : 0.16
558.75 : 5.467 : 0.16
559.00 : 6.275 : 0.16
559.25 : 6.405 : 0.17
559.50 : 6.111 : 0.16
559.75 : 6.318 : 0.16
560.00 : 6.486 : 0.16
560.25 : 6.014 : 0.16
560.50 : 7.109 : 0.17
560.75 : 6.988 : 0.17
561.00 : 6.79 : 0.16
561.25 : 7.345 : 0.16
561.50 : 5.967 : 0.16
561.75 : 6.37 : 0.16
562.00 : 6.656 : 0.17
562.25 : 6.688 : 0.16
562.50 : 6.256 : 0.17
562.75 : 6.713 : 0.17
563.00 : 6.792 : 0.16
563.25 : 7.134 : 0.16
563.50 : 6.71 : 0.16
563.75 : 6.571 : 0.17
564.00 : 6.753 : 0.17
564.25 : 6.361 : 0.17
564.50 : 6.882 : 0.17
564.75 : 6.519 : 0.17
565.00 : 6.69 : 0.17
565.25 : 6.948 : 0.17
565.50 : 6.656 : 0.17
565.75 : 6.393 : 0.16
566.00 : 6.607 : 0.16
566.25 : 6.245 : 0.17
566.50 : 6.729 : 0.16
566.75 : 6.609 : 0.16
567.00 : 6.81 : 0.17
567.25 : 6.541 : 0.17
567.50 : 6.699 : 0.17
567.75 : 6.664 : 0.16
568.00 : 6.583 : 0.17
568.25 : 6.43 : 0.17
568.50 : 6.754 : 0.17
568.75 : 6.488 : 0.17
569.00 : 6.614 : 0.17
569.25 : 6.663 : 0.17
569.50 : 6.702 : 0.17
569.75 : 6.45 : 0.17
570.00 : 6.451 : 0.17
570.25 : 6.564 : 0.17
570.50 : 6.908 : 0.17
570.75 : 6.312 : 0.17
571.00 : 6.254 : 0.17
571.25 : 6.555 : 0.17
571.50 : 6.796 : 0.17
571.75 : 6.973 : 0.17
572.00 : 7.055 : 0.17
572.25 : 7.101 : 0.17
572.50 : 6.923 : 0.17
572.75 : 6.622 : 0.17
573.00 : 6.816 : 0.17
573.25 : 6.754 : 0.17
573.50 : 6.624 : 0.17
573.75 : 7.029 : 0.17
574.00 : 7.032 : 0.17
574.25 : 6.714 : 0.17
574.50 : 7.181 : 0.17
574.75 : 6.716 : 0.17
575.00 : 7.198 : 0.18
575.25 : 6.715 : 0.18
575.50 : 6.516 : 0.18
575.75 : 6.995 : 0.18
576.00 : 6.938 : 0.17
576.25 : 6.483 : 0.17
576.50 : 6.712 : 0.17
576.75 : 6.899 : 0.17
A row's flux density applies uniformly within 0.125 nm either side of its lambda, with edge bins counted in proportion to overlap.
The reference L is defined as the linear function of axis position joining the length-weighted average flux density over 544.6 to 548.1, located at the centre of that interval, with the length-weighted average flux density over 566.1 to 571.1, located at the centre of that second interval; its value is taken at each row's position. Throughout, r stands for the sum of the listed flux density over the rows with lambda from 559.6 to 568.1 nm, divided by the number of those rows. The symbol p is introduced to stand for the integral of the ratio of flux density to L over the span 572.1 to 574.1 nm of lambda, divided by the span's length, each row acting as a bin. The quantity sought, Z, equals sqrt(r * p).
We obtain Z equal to 2.63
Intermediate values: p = 1.04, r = 6.64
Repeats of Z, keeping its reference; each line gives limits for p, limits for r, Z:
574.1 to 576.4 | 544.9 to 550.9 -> 2.60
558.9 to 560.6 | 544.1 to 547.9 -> 2.52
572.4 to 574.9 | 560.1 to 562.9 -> 2.62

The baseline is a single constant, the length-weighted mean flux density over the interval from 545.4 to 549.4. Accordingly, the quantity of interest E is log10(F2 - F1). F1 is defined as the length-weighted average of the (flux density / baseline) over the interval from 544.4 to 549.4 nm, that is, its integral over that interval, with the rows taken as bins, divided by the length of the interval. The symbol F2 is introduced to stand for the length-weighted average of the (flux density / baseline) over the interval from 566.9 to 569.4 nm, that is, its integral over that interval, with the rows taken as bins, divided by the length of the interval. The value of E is -1.76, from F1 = 1.00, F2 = 1.02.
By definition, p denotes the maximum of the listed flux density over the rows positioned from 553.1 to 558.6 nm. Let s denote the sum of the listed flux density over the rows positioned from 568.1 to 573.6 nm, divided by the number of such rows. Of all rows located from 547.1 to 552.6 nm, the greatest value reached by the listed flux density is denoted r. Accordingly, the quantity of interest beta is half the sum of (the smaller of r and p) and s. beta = 6.81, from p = 6.953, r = 7.023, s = 6.67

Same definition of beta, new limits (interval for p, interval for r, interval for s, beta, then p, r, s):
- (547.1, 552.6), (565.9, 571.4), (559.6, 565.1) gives 6.77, 7.023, 6.908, 6.64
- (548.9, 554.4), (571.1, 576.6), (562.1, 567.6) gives 6.84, 7.023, 7.198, 6.65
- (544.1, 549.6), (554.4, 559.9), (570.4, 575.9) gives 6.88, 7.044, 6.953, 6.81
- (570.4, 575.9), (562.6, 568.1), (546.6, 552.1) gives 6.85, 7.198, 7.134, 6.56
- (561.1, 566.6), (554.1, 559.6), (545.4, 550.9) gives 6.73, 7.345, 6.953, 6.51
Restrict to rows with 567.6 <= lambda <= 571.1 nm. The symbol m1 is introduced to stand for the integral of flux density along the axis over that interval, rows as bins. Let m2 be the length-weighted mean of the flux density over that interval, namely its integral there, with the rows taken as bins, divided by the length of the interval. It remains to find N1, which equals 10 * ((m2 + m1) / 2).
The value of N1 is 148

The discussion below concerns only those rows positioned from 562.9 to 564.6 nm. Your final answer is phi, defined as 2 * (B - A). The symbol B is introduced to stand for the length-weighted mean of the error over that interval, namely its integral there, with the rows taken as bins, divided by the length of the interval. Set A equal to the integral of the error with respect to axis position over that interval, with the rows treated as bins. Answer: -0.23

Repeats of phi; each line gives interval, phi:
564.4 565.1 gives 0.10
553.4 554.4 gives 0.00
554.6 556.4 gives -0.26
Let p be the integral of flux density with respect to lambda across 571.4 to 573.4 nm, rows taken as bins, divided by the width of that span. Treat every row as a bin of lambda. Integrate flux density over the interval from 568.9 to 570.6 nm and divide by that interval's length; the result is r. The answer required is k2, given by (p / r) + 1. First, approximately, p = 6.88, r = 6.62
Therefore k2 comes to 2.04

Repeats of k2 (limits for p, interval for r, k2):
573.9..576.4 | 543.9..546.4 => 2.05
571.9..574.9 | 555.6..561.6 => 2.06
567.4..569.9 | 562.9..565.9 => 1.99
